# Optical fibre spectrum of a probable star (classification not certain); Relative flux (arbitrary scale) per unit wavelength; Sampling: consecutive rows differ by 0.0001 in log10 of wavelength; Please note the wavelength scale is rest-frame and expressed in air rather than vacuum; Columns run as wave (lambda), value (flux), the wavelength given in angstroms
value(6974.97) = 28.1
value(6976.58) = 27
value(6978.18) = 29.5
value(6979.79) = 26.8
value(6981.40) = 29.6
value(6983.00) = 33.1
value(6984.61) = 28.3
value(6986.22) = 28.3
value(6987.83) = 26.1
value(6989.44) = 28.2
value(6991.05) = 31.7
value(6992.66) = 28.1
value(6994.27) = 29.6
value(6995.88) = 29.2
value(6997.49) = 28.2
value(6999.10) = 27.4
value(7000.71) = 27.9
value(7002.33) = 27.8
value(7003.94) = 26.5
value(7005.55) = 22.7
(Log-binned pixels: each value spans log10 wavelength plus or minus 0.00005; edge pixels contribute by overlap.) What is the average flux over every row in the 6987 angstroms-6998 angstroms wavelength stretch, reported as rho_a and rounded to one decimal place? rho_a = 28.7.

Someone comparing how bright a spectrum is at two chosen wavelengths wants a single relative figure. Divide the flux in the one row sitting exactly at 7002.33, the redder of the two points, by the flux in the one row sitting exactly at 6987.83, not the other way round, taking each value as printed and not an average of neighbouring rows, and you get 1.07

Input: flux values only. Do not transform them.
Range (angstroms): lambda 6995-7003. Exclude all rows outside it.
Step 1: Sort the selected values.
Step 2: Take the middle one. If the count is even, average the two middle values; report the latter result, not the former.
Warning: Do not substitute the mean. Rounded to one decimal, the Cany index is 27.9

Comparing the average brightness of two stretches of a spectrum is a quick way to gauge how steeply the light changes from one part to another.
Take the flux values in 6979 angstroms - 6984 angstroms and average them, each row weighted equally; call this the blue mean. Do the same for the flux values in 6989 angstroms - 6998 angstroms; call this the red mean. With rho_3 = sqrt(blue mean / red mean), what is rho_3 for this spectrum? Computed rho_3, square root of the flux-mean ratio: 1.01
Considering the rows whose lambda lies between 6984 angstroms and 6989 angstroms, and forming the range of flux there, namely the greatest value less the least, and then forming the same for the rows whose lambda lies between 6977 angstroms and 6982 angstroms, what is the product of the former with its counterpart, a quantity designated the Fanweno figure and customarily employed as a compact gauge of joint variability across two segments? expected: 6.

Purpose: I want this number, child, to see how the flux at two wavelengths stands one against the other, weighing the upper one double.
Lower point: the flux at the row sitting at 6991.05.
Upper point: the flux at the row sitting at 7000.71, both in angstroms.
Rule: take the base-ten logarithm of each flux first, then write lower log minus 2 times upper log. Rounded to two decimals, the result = -1.39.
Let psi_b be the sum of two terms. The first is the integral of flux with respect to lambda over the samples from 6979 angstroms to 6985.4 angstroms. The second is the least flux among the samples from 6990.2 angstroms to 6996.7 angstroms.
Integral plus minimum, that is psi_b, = 217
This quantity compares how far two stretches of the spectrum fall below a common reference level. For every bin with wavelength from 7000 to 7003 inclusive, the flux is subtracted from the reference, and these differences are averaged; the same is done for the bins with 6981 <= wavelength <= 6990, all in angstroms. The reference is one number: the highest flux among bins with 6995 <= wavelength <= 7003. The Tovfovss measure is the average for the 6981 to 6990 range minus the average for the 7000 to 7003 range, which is -1.1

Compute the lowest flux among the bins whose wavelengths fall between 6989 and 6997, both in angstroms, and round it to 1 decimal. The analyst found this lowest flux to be 28.1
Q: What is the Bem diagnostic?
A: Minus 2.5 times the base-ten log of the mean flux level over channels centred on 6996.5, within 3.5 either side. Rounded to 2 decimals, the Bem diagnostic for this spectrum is -3.64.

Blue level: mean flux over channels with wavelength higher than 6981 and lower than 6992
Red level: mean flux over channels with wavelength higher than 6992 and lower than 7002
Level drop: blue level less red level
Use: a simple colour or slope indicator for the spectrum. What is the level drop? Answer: 0.9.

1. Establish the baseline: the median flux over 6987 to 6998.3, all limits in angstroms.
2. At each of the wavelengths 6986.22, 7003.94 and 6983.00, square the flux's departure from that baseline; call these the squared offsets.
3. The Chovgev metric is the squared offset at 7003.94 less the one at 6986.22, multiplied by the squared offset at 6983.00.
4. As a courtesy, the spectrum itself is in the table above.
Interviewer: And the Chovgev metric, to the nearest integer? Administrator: 69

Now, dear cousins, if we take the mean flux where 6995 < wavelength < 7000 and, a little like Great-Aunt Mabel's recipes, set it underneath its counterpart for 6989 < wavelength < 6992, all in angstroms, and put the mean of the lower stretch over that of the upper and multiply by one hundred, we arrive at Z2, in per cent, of 106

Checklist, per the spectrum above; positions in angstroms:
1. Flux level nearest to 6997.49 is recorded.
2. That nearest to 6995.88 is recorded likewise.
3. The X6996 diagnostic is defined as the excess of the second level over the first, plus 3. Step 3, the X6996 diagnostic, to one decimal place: 4.0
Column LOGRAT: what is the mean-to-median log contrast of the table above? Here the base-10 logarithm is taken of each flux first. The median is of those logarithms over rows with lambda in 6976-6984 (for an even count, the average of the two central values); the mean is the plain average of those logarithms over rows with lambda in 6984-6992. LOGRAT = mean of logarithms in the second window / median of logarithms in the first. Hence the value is 0.99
